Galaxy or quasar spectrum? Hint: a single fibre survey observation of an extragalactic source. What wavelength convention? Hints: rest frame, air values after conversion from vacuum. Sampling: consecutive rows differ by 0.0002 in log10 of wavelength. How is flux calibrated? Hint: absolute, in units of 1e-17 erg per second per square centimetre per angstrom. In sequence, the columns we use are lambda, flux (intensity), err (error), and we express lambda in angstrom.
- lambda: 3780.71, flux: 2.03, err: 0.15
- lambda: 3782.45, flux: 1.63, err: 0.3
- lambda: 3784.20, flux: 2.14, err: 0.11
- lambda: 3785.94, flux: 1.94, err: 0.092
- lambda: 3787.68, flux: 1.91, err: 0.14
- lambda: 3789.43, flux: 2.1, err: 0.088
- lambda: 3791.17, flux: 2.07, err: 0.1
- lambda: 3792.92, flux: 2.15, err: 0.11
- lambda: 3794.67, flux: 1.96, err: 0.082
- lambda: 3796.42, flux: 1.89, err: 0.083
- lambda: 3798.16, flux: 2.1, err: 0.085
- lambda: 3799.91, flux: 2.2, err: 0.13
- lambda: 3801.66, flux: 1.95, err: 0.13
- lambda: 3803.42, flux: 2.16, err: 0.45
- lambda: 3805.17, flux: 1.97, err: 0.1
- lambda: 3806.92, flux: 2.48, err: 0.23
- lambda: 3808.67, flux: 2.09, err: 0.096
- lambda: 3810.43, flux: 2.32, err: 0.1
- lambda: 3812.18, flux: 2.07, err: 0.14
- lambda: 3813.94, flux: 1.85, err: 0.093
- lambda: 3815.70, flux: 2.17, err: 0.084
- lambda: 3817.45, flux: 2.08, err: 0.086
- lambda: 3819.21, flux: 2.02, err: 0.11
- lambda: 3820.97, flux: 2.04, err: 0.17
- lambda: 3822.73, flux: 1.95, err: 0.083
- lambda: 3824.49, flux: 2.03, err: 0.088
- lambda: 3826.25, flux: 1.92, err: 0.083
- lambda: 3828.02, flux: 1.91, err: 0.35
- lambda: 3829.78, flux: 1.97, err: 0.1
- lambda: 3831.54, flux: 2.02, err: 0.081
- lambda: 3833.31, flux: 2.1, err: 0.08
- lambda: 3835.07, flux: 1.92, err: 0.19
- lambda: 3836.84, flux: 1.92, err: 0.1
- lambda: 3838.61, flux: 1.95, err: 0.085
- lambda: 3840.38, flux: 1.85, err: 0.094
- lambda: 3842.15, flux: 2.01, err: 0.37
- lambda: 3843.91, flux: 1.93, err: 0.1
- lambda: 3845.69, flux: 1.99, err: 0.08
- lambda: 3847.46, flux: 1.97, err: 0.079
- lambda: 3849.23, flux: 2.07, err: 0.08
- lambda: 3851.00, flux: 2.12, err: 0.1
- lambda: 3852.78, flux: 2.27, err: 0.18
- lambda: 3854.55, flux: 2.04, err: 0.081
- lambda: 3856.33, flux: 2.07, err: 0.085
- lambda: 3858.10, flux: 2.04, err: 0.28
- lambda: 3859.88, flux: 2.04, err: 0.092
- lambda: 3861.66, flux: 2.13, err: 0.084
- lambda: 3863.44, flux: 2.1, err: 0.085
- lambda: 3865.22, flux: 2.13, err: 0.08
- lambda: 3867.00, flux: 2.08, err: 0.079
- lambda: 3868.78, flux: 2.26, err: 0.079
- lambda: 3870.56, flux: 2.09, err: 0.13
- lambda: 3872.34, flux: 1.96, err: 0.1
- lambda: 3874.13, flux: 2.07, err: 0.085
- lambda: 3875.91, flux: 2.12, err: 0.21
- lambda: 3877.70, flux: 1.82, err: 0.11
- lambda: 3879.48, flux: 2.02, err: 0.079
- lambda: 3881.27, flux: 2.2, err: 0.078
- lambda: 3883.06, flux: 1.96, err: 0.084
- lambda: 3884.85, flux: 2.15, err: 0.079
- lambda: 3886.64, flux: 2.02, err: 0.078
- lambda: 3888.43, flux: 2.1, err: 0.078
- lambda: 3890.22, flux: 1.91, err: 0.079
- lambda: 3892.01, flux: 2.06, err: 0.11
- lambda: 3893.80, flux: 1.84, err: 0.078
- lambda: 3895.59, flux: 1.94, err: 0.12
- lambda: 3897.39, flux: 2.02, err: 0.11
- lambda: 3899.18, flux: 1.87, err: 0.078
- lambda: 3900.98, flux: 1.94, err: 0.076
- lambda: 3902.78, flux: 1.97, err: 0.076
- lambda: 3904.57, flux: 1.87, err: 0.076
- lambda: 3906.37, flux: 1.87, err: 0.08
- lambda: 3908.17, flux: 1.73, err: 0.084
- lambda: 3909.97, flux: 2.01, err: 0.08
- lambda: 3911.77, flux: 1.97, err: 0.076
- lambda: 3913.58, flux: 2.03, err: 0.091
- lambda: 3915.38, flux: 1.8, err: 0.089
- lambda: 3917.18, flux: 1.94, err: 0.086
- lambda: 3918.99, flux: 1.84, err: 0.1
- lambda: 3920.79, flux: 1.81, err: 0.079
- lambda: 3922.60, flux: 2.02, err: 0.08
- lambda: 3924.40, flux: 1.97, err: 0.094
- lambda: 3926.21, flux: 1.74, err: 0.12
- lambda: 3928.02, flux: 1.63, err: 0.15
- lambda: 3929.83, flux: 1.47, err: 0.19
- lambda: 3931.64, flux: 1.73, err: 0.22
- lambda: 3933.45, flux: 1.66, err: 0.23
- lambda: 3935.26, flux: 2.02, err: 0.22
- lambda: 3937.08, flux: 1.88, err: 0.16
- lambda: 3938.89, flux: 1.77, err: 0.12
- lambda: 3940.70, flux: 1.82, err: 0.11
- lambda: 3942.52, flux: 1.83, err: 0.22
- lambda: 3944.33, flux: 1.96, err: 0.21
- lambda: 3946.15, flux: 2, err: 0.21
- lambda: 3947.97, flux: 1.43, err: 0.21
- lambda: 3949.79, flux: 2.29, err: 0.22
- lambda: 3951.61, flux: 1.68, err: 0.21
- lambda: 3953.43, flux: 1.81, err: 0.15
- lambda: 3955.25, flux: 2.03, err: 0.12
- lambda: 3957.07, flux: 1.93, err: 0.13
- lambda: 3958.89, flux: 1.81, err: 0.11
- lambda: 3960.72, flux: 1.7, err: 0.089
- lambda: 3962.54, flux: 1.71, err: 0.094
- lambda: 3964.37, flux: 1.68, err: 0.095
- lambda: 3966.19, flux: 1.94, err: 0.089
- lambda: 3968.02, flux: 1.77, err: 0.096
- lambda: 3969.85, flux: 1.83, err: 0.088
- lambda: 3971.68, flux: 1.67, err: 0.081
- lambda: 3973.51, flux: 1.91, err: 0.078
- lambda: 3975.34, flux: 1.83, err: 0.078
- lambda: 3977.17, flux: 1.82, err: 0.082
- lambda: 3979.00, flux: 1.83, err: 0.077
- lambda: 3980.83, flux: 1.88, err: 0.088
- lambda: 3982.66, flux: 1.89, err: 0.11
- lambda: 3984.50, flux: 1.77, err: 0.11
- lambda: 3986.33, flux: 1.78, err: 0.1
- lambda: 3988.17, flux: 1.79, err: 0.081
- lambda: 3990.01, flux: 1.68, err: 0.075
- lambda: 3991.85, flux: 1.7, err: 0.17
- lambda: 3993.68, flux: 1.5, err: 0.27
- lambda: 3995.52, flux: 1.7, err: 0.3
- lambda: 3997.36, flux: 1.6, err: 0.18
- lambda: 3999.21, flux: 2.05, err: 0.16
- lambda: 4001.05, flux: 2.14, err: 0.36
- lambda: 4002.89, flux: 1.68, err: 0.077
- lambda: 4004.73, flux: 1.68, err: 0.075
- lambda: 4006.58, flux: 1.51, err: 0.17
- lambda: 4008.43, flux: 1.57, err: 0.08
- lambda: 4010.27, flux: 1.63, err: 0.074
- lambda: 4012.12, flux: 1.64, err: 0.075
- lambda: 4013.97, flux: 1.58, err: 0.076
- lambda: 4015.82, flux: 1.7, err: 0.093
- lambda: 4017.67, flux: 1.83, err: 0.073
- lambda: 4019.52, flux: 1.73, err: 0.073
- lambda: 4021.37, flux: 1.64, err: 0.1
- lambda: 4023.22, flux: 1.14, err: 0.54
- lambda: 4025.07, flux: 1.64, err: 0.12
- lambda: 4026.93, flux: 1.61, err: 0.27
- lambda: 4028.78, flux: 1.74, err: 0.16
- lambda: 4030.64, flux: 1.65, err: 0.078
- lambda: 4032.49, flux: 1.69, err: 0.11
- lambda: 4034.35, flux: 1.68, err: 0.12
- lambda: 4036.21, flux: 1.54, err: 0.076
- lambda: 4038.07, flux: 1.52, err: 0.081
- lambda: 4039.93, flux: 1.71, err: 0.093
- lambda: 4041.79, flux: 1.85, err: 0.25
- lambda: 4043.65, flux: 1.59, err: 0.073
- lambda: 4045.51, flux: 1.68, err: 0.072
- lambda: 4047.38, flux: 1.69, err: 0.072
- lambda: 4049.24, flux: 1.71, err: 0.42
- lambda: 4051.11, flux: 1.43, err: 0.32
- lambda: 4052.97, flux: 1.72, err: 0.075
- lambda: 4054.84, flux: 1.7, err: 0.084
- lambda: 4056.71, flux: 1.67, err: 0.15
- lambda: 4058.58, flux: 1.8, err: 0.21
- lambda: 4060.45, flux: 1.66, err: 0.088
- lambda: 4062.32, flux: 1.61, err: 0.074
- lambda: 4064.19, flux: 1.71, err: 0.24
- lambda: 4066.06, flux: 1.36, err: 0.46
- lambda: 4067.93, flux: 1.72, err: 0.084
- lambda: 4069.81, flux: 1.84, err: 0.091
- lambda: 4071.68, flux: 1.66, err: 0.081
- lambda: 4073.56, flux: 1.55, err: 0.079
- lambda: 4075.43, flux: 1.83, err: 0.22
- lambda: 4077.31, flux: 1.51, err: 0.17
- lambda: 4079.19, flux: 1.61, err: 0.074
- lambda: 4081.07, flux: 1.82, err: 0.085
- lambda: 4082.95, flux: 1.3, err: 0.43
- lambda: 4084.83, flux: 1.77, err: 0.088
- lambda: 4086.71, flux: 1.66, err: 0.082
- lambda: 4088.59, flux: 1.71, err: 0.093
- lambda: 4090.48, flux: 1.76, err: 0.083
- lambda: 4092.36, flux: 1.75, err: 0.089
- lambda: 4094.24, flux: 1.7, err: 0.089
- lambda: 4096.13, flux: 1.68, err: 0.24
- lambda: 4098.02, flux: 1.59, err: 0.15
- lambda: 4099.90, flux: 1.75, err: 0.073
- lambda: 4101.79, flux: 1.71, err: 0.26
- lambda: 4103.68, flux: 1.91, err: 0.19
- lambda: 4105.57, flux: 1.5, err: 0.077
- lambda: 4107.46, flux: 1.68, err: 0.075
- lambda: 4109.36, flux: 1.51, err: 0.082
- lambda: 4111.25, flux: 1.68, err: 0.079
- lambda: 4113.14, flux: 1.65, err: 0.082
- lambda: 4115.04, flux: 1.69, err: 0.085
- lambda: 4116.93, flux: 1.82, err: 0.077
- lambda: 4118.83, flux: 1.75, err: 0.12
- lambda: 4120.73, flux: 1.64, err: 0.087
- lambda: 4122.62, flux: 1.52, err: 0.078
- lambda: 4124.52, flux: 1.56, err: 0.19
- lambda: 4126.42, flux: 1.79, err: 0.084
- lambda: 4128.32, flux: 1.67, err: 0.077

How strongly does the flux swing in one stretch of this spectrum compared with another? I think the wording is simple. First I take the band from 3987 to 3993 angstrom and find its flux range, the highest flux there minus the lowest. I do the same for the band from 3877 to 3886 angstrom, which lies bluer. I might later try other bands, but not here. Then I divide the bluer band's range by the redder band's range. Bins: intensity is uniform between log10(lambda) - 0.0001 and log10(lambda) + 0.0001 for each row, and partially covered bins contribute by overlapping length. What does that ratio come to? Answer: 3.5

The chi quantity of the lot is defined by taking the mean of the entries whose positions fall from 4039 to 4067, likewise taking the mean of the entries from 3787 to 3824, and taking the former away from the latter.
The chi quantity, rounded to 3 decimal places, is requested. 0.414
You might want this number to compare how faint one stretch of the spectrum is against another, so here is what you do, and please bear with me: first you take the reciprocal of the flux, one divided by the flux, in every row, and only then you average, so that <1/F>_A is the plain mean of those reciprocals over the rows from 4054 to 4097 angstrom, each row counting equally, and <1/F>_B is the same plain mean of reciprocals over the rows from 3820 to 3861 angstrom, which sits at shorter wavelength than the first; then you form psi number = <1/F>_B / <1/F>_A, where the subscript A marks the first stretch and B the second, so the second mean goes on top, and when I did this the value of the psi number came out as 0.83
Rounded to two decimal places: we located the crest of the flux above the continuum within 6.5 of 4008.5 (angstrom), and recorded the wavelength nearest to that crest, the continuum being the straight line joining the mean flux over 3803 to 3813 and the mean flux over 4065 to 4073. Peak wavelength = 4004.73 angstrom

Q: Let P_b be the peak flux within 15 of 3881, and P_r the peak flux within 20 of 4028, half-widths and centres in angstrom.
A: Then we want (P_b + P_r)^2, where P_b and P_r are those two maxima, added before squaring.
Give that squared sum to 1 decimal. 16.9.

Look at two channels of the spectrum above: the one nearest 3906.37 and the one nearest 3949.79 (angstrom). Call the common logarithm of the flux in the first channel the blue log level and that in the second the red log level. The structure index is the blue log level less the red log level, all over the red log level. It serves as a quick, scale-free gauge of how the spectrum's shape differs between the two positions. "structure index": -0.24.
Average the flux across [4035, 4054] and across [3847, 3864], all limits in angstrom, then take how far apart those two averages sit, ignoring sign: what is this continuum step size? 0.44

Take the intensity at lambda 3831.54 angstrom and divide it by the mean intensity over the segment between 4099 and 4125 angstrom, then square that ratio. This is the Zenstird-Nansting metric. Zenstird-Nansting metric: 1.5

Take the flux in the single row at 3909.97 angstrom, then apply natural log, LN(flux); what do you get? 0.70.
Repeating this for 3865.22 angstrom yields 0.76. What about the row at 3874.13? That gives 0.73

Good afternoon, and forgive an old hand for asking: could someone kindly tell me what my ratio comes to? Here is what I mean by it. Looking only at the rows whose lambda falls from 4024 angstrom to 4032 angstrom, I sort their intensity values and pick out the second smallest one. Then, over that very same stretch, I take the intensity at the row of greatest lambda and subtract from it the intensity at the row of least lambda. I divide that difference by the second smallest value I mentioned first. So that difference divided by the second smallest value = 0.01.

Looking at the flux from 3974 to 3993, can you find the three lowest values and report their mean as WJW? 1.72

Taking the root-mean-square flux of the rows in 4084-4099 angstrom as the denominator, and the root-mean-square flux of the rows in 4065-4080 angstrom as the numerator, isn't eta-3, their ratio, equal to 0.96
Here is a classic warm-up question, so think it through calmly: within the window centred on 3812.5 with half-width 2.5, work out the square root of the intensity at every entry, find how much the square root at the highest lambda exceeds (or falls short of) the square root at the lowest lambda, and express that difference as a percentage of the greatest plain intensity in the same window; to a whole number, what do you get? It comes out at -7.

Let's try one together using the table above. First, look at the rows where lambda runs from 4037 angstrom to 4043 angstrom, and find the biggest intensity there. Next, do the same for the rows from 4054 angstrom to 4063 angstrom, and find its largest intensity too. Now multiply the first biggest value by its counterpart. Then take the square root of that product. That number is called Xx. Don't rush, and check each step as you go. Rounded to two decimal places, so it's 1.82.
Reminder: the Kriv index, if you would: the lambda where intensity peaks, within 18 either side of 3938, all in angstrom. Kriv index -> 3949.79 angstrom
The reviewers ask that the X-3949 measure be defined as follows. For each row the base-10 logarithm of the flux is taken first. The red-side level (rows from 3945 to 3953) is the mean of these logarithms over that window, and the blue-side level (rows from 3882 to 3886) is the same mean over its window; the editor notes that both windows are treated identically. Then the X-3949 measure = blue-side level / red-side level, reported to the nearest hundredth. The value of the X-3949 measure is 1.20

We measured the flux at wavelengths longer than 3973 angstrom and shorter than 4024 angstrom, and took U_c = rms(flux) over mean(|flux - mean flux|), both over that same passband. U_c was 13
